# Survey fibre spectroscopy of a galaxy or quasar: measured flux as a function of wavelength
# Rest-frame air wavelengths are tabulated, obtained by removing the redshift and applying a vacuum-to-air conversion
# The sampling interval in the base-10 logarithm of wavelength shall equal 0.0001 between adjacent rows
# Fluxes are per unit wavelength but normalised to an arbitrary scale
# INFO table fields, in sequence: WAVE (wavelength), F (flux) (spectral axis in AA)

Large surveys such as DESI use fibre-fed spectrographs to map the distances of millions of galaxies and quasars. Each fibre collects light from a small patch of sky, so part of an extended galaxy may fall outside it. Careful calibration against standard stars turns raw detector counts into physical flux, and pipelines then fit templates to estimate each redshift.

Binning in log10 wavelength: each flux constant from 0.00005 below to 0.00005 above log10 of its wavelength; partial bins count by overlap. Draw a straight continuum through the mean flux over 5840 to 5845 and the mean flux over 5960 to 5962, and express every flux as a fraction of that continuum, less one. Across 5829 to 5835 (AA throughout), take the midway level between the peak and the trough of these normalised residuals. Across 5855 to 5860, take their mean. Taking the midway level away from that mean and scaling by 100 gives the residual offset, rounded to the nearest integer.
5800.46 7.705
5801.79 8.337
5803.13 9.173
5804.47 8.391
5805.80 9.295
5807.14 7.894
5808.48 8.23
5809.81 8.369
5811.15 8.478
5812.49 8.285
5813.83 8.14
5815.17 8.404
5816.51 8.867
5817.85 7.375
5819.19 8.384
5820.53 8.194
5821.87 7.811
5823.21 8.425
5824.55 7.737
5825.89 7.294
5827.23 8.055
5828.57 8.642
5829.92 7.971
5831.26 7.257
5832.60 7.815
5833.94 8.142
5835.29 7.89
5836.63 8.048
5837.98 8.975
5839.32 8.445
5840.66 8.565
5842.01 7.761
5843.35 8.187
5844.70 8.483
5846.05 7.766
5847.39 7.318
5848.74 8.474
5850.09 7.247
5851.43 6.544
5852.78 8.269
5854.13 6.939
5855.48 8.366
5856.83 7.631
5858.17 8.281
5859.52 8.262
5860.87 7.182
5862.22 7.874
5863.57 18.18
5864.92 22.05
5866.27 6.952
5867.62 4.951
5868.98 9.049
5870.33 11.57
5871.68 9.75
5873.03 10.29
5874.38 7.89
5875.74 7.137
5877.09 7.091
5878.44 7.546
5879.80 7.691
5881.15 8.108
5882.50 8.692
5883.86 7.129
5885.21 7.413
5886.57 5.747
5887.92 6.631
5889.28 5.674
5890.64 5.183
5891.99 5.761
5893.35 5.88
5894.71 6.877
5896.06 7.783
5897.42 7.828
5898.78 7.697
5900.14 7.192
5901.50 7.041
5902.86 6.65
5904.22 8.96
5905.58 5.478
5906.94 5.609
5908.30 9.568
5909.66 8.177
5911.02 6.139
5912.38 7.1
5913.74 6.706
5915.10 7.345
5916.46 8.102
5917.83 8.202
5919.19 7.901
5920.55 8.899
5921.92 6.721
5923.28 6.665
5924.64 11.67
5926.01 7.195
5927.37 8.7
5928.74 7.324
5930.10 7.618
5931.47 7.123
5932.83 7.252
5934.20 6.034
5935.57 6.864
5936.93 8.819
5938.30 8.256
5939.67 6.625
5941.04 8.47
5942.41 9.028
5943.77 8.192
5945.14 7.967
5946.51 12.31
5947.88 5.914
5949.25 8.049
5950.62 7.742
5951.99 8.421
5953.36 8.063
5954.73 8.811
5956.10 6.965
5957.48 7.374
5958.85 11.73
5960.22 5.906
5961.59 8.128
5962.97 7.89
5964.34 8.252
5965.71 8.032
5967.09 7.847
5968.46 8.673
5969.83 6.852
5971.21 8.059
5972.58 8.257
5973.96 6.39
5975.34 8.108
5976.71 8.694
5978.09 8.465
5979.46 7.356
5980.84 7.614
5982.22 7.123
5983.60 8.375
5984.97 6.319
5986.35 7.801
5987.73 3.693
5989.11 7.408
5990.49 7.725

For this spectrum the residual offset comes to 8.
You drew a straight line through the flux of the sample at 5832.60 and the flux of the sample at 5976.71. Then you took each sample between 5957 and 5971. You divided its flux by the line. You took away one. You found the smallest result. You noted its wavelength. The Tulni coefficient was 5960.22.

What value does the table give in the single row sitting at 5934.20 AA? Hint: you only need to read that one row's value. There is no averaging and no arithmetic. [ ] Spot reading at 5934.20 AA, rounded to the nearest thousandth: 6.034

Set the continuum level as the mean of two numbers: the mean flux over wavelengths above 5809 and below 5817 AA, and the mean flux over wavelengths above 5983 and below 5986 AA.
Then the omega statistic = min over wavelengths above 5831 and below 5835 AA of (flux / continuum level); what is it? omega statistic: 0.92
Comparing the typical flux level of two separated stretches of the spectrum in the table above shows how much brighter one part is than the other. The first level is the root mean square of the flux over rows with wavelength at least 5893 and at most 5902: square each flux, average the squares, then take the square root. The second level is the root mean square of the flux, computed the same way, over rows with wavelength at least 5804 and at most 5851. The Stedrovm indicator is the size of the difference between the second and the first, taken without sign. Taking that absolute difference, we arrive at 0.9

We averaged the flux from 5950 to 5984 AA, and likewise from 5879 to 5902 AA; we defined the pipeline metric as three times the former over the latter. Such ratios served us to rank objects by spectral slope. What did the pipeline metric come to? 3.4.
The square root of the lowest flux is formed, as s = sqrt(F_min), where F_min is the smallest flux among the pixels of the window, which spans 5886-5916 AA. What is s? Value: 2.28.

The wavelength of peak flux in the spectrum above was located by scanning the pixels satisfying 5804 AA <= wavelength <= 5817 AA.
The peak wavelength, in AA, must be 5805.80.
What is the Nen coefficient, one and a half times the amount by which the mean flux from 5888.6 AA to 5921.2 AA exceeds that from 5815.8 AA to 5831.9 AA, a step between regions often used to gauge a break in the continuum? -1.3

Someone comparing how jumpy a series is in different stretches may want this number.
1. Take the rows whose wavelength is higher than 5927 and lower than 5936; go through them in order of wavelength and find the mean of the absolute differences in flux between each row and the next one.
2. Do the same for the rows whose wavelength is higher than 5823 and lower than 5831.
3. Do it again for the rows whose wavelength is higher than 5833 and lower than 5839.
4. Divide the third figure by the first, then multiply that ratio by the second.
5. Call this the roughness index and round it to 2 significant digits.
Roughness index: 0.39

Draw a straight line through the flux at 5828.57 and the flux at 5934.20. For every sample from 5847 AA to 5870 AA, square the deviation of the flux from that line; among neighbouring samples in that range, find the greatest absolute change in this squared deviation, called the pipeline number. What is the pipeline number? 204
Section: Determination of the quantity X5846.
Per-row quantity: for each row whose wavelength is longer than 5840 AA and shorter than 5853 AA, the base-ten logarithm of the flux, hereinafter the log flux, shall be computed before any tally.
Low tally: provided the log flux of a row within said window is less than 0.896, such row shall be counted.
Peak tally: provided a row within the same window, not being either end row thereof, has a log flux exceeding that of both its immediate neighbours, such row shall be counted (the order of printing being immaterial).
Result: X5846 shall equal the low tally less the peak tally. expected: 3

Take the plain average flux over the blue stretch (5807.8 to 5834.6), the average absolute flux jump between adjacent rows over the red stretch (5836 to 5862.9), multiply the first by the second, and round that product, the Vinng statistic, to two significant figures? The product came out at 6.4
